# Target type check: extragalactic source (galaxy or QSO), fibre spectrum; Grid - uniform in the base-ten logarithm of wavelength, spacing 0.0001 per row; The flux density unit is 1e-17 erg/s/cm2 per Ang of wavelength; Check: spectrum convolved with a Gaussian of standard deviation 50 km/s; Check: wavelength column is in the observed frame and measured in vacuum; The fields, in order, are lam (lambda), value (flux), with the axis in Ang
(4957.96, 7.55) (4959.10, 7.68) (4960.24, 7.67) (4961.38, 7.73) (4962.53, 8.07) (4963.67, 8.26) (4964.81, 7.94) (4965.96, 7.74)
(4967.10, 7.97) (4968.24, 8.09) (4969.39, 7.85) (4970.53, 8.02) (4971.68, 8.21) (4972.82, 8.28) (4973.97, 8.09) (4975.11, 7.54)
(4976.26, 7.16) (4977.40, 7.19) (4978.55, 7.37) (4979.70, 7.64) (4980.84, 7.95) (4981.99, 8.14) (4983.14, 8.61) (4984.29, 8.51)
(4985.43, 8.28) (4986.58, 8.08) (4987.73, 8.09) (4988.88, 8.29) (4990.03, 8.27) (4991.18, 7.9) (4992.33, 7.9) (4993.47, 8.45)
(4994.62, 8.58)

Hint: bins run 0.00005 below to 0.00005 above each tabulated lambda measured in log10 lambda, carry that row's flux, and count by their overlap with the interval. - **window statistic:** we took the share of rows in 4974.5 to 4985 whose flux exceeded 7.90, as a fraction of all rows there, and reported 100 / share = 225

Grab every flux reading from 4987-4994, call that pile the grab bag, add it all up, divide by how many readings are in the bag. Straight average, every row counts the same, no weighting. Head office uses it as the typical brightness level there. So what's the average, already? 8.15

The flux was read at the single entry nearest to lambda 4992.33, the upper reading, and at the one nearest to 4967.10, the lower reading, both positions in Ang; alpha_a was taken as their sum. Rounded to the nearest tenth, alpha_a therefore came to 15.9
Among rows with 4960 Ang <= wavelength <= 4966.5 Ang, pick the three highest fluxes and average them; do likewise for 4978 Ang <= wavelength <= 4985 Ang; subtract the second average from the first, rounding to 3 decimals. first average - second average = -0.330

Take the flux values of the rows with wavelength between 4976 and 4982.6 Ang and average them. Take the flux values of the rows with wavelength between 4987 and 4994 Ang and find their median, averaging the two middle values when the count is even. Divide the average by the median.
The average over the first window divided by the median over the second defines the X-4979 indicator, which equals 0.93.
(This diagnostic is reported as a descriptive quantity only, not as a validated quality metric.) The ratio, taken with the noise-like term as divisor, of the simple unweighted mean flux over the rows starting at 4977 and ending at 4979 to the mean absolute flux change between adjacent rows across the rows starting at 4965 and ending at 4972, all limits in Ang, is 38.3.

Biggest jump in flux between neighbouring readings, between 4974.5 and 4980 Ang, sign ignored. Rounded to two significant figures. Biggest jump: 0.38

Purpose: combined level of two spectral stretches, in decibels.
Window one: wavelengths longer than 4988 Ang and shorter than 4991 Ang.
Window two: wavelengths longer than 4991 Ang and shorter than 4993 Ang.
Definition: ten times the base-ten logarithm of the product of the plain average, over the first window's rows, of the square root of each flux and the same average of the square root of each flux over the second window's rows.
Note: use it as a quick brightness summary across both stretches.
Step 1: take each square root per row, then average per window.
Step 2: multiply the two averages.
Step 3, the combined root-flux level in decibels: 9.08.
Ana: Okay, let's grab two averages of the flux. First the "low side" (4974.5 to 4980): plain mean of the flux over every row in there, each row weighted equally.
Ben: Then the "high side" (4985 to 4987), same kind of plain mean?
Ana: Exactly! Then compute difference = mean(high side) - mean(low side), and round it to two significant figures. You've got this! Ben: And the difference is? 0.80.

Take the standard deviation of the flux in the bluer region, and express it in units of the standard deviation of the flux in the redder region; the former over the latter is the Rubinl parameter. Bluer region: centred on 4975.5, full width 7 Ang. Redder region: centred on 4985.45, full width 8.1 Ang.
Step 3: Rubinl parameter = 2.3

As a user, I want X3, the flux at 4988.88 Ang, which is 8.29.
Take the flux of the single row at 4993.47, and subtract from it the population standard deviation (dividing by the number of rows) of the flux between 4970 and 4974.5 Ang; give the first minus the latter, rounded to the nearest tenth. 8.3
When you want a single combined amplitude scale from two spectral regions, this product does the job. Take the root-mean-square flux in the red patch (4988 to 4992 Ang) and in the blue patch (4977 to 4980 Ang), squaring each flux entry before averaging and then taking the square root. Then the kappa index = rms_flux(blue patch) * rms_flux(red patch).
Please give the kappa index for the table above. 60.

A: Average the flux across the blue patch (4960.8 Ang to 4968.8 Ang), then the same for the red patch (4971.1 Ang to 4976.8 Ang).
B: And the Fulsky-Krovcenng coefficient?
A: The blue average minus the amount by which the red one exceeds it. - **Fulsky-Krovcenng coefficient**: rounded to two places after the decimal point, 8.09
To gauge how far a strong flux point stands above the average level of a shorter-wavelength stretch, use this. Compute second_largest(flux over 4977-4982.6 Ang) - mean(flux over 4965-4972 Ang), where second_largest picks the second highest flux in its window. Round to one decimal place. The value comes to 0.0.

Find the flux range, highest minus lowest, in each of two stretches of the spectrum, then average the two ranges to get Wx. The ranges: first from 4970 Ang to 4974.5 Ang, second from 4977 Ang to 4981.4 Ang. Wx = 0.51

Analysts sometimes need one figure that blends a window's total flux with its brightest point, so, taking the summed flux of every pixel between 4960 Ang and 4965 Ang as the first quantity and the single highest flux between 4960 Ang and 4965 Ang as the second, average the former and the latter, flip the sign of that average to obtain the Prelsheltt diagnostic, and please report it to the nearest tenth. -24.0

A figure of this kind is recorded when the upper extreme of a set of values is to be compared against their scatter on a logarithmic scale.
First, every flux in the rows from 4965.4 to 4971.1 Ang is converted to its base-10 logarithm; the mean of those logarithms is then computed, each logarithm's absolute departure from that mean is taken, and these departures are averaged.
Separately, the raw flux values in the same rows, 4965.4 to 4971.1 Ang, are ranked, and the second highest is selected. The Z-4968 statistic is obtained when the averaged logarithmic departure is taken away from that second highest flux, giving 8.0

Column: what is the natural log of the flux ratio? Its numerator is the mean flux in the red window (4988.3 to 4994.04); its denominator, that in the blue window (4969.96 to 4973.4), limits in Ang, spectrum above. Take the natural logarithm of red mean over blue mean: 0.00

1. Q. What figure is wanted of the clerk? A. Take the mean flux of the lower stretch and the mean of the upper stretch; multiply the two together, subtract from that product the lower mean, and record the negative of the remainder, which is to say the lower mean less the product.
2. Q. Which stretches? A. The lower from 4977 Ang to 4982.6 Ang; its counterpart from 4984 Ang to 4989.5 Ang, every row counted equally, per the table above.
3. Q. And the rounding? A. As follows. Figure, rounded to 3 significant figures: -55.5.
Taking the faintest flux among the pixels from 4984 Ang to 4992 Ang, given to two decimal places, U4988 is 7.90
